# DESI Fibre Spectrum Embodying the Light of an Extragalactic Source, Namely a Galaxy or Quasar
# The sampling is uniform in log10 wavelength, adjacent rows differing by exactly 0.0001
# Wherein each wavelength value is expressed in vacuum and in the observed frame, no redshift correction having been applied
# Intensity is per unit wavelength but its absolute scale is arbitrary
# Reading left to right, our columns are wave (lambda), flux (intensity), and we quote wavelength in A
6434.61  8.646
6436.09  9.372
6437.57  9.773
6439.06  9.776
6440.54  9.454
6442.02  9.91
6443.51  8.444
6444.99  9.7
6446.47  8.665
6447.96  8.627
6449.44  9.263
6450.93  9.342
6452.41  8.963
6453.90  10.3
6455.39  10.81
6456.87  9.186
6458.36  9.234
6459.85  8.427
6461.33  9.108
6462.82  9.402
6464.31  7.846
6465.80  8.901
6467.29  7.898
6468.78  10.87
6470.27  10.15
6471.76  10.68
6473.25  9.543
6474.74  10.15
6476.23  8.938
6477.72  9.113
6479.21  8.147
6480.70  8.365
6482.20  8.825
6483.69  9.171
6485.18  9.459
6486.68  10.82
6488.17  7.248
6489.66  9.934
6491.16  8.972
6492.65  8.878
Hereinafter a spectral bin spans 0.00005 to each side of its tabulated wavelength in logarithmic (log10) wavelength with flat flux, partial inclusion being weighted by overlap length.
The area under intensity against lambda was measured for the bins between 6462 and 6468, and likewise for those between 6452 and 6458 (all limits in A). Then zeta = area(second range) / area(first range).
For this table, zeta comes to 1.15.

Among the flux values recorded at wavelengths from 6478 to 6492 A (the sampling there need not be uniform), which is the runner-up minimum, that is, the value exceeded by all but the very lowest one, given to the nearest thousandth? 8.147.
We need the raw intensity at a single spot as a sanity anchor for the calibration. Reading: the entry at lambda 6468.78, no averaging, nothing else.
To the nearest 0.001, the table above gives 10.870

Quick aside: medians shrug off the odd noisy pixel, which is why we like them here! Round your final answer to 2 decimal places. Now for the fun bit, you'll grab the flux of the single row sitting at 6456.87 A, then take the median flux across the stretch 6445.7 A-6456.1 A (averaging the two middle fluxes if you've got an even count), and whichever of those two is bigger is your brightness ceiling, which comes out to 9.26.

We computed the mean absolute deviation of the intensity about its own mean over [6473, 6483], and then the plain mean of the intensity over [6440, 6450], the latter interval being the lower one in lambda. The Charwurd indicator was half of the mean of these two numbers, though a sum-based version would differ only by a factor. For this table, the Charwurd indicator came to 2.41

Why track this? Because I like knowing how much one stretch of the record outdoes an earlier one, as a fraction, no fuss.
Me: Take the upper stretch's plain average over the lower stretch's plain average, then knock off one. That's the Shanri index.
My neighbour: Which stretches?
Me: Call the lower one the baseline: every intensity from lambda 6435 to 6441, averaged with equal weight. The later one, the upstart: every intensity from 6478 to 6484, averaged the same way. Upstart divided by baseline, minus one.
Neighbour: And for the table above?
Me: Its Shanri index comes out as -0.10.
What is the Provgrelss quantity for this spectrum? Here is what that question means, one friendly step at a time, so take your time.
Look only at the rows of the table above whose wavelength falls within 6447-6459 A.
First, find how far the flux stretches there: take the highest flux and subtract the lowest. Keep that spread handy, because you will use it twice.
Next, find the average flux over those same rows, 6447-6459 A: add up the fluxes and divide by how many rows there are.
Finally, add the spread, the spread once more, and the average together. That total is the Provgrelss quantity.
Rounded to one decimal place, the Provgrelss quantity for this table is 13.8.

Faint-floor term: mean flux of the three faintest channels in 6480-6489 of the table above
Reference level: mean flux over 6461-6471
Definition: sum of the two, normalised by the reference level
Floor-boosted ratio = 1.89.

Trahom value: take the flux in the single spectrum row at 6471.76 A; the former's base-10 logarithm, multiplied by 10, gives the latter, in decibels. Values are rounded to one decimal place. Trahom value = 10.3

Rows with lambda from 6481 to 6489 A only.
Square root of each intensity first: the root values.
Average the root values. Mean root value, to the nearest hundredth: 3.01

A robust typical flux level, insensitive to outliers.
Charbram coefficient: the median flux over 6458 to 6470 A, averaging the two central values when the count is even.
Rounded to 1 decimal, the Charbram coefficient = 9.0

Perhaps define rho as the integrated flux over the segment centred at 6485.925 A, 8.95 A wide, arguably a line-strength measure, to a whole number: 83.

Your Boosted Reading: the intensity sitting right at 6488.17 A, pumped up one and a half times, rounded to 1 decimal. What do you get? 10.9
